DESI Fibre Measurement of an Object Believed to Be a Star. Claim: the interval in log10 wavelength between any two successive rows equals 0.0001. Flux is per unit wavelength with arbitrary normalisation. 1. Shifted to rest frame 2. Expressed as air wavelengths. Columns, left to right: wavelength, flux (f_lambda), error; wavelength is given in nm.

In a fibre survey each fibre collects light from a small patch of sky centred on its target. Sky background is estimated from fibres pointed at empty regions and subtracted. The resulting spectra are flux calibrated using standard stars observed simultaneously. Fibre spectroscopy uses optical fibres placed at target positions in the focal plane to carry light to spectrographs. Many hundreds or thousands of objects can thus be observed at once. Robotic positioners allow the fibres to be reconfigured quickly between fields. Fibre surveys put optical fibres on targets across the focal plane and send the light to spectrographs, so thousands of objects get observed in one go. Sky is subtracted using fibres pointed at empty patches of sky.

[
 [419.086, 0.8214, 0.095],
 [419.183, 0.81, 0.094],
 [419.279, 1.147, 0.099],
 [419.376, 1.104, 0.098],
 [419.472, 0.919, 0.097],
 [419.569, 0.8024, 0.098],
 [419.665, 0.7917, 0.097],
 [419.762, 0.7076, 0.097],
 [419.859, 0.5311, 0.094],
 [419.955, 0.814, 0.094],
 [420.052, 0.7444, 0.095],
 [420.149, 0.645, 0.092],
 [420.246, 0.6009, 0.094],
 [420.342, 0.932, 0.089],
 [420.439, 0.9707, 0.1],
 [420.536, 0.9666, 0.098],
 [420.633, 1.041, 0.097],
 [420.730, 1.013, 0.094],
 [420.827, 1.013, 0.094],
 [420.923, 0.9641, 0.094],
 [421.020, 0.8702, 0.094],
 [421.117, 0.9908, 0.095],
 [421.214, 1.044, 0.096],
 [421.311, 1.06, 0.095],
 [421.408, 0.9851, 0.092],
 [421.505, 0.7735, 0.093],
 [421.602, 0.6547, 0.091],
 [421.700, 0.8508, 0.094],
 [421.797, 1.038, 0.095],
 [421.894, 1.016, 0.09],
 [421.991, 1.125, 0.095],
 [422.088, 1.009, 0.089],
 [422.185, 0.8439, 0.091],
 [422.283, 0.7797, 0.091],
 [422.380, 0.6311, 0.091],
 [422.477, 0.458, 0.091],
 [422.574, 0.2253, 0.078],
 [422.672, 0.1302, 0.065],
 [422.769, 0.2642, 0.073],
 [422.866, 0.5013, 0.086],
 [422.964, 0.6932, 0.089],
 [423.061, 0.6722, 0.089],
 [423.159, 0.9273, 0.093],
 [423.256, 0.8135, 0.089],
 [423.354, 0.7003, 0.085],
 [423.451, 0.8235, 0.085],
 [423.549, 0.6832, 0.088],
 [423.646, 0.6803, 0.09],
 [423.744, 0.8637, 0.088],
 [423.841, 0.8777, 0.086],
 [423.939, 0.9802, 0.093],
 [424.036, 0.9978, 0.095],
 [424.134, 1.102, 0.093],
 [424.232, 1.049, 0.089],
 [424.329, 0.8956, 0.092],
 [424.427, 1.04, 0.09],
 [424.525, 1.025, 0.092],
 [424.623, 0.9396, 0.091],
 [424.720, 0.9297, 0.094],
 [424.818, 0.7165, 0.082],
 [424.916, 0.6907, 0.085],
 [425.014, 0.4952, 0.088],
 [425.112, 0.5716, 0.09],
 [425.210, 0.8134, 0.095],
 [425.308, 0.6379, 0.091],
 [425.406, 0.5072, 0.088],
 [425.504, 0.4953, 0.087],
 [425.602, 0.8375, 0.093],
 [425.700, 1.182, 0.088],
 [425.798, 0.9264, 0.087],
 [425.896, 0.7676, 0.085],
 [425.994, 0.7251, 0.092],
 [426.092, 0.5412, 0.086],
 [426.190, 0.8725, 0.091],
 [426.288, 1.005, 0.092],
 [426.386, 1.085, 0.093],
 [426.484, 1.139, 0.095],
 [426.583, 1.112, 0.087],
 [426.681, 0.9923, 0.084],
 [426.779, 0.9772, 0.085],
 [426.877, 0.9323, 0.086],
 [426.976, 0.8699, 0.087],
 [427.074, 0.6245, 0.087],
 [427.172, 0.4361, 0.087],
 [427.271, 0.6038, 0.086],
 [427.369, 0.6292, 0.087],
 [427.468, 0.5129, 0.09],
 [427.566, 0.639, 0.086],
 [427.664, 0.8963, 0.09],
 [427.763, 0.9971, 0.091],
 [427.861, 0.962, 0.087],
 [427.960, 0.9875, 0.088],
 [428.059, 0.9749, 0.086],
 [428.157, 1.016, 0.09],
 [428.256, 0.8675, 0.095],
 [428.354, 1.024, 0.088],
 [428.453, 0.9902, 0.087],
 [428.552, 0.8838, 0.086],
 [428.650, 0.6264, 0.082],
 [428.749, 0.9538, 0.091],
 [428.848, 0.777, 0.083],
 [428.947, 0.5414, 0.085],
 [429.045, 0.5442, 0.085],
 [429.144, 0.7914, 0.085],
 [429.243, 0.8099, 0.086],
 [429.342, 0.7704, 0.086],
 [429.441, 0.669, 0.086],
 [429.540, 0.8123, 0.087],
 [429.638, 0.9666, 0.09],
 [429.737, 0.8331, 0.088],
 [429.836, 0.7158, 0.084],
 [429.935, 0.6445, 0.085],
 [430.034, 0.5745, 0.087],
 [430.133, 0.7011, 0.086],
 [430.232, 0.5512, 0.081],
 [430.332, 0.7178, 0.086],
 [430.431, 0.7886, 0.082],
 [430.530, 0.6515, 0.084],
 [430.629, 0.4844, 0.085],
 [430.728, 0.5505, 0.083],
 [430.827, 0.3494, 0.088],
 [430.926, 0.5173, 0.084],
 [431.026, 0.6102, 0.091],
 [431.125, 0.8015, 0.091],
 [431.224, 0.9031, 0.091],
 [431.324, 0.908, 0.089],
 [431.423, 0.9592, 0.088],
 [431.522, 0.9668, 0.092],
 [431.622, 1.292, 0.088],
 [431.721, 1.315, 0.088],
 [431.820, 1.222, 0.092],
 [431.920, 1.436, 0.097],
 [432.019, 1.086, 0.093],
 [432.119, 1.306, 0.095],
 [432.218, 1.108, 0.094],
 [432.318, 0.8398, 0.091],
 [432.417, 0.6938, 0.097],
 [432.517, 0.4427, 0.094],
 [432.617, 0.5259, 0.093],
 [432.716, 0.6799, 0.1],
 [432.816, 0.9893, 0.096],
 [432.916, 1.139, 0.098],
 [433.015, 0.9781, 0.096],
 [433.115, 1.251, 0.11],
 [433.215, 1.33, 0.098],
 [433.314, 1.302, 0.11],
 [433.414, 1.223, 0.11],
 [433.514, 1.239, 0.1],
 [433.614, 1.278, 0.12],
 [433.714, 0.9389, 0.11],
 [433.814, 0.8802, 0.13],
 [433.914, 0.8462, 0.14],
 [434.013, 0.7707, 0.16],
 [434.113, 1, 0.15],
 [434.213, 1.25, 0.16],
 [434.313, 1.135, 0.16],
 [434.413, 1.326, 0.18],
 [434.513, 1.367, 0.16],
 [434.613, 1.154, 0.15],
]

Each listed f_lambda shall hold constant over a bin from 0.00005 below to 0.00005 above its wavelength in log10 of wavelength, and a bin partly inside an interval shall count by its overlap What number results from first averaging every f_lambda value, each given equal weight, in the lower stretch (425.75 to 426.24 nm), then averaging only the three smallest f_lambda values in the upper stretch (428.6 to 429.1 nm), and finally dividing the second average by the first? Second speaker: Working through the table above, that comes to 0.74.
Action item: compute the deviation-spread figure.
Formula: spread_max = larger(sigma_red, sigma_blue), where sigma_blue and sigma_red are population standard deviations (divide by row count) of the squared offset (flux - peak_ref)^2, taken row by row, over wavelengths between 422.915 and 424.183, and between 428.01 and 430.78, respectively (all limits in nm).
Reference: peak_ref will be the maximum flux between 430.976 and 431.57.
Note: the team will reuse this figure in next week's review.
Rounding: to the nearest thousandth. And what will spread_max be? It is 0.069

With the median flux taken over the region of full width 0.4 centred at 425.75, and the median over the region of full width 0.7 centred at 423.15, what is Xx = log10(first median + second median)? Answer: 0.199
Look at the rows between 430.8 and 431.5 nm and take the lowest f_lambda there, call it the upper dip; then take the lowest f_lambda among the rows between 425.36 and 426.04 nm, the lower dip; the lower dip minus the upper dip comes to 0.15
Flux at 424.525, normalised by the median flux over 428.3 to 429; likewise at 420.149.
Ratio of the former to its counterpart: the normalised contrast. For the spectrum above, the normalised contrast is 1.6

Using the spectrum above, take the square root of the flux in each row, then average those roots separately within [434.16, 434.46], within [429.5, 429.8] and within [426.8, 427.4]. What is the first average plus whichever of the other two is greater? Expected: 2.04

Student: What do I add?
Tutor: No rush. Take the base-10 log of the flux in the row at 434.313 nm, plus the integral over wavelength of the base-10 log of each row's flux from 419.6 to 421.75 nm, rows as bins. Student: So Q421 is -0.1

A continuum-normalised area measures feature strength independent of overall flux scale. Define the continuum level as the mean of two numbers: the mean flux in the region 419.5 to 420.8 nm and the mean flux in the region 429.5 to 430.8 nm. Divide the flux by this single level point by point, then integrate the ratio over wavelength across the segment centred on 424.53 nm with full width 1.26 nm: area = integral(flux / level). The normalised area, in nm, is 1.5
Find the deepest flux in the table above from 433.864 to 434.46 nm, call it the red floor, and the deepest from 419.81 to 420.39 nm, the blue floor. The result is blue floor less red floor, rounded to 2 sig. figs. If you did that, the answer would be -0.24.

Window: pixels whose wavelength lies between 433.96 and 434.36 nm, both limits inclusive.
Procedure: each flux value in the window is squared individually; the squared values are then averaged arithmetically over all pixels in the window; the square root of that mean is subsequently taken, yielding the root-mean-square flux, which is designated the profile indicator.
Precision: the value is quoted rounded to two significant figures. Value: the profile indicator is 1.1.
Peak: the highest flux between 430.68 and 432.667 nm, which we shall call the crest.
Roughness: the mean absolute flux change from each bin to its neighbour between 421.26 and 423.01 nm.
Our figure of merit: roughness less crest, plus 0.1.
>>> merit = -1.2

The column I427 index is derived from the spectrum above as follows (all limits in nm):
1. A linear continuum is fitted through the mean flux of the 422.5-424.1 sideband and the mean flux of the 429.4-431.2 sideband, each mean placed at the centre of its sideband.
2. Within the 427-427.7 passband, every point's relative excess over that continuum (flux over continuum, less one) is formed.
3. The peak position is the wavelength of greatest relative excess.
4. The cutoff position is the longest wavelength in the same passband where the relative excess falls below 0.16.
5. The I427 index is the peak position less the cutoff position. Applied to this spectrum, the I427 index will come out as 0.10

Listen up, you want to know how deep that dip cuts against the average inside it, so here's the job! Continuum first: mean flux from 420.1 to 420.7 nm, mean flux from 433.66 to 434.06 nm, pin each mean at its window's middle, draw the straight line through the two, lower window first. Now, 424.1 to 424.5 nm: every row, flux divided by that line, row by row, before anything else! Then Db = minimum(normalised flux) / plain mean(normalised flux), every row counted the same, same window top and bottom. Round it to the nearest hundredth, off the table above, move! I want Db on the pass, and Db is 0.88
